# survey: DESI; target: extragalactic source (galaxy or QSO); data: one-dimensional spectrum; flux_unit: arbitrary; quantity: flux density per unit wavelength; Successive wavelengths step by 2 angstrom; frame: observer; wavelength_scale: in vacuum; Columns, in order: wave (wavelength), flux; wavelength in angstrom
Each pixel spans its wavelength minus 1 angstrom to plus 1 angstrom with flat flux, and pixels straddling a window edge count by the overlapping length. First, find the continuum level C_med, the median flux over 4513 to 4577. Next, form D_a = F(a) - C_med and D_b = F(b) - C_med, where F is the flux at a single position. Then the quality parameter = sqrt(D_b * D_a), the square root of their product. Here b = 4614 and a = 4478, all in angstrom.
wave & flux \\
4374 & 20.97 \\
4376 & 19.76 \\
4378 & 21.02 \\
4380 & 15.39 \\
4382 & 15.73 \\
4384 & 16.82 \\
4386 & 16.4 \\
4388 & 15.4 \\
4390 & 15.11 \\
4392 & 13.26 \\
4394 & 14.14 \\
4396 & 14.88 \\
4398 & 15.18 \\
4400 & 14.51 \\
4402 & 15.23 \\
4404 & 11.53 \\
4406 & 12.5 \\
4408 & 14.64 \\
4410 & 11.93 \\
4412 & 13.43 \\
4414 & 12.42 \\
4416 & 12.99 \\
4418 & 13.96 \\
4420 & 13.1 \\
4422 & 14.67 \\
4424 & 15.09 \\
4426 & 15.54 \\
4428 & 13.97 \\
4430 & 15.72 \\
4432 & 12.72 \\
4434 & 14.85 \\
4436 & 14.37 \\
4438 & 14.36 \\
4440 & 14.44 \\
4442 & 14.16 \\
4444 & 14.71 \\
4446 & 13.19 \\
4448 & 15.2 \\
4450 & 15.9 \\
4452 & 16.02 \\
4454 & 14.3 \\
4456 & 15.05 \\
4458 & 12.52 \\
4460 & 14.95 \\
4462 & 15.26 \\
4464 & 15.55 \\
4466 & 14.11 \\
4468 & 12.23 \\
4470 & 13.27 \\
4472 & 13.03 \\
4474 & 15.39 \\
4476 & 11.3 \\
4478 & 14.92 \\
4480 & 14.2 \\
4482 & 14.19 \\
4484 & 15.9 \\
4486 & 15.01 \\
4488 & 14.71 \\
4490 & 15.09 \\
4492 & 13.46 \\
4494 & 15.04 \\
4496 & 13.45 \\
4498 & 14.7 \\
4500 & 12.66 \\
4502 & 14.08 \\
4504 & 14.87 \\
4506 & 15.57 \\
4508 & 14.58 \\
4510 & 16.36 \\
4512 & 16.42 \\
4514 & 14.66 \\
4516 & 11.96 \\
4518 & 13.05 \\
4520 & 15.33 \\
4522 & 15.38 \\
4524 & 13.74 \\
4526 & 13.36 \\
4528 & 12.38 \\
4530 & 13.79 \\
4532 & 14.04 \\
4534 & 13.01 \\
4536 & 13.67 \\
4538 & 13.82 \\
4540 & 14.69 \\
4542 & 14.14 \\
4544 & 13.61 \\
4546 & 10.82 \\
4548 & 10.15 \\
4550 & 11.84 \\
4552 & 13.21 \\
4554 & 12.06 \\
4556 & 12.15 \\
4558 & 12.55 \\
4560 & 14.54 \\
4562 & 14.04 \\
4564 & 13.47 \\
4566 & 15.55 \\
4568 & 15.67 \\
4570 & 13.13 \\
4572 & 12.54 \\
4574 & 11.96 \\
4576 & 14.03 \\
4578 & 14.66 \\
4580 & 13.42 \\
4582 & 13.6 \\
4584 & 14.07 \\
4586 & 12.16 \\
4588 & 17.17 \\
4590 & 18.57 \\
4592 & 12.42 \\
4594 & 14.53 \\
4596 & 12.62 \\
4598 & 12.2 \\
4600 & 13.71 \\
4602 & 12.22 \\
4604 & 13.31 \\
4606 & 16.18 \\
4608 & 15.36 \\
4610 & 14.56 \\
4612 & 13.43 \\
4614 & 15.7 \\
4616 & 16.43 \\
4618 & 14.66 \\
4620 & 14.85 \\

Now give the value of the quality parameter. 1.7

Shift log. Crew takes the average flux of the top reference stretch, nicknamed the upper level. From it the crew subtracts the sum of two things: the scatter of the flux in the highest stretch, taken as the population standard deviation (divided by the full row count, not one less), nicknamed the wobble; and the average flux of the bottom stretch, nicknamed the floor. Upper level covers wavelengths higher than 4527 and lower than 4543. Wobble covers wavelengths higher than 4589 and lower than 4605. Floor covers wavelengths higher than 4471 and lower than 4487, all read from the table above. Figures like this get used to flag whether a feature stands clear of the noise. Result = -2.5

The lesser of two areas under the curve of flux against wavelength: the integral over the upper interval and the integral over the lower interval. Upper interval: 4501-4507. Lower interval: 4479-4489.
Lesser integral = 89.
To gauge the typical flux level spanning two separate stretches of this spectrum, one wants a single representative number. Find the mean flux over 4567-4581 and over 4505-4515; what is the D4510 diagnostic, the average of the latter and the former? 14.6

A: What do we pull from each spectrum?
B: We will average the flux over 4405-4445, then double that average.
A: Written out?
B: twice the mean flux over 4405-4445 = 28.0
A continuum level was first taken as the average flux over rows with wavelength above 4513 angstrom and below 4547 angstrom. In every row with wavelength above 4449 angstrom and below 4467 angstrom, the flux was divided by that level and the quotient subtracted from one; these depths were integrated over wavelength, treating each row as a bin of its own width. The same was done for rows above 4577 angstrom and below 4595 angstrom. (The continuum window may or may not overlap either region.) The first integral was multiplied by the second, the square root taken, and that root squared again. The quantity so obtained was 1.9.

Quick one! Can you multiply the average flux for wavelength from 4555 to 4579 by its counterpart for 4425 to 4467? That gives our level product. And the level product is 200.1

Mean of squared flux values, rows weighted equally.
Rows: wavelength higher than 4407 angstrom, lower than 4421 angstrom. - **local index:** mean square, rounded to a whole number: 175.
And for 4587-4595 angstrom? 251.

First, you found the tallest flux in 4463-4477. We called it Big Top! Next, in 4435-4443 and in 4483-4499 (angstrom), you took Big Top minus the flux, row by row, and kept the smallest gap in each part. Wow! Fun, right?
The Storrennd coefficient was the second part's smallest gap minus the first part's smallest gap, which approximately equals -1.5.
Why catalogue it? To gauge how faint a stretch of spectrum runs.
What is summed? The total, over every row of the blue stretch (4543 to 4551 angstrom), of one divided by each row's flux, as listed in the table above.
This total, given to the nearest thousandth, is 0.349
